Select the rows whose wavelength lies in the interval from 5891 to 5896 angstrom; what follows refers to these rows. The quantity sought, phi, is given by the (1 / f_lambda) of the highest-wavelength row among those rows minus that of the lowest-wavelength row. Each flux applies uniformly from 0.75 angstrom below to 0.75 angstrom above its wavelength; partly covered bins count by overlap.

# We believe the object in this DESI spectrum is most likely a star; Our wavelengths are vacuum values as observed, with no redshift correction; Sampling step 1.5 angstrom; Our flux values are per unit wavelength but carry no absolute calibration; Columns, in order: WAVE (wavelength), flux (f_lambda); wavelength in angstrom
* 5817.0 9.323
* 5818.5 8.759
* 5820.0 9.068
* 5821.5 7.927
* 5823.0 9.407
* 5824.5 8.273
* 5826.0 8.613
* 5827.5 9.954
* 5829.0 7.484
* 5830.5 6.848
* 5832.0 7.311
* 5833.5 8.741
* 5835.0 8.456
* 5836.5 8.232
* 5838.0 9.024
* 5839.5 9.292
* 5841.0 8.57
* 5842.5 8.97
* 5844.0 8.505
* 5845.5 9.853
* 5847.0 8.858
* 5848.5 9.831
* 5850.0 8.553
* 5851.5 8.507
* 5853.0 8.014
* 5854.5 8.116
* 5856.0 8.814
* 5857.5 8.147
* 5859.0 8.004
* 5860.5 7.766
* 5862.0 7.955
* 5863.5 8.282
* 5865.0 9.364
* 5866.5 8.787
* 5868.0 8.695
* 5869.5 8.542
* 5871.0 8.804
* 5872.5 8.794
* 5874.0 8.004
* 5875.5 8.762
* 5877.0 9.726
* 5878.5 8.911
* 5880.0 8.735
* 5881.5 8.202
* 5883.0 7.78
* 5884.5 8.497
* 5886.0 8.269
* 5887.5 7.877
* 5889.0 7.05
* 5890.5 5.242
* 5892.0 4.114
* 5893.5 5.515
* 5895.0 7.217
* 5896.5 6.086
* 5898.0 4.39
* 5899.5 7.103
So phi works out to -0.105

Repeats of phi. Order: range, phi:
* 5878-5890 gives 0.030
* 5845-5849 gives 0.000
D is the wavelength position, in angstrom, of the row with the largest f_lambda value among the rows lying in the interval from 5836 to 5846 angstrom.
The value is 5845.5 angstrom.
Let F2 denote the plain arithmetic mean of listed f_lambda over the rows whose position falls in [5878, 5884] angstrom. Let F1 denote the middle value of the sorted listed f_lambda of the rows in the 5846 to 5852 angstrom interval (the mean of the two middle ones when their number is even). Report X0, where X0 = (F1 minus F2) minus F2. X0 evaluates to -8.11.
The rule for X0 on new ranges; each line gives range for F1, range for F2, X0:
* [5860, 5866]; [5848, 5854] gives -9.33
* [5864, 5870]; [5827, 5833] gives -7.06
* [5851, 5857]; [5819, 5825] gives -9.03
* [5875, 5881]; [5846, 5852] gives -9.04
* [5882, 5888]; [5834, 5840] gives -9.43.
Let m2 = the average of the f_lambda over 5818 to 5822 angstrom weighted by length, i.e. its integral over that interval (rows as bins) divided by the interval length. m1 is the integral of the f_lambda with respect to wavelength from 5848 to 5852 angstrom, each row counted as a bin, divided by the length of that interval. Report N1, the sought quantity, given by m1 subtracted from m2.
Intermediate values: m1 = 8.94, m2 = 8.6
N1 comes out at -0.32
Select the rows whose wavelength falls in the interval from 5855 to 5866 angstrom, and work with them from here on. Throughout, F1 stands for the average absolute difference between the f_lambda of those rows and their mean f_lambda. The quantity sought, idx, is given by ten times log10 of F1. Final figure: -3.6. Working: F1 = 0.4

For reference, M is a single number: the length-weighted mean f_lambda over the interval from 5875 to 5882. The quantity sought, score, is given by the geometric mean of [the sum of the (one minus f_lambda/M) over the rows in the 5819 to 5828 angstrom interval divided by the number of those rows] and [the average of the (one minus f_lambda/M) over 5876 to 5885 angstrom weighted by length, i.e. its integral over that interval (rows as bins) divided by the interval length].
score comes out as 0.01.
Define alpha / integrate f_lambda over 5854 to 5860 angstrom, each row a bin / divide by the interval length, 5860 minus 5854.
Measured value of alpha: 8.26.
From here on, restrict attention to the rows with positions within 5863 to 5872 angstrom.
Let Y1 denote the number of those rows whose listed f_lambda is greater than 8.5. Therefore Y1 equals 5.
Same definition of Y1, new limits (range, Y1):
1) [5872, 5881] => 5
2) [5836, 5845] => 5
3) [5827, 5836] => 2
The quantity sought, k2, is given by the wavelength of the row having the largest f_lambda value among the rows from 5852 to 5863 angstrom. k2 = 5856.0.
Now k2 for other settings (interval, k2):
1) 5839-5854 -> 5845.5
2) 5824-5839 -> 5827.5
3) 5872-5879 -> 5877.0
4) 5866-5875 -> 5871.0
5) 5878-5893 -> 5878.5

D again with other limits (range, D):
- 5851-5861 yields 5856.0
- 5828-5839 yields 5838.0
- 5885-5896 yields 5886.0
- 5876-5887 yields 5877.0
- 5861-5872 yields 5865.0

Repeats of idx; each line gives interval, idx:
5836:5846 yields -3.8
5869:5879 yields -5.2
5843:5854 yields -2.6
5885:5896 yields 1.1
